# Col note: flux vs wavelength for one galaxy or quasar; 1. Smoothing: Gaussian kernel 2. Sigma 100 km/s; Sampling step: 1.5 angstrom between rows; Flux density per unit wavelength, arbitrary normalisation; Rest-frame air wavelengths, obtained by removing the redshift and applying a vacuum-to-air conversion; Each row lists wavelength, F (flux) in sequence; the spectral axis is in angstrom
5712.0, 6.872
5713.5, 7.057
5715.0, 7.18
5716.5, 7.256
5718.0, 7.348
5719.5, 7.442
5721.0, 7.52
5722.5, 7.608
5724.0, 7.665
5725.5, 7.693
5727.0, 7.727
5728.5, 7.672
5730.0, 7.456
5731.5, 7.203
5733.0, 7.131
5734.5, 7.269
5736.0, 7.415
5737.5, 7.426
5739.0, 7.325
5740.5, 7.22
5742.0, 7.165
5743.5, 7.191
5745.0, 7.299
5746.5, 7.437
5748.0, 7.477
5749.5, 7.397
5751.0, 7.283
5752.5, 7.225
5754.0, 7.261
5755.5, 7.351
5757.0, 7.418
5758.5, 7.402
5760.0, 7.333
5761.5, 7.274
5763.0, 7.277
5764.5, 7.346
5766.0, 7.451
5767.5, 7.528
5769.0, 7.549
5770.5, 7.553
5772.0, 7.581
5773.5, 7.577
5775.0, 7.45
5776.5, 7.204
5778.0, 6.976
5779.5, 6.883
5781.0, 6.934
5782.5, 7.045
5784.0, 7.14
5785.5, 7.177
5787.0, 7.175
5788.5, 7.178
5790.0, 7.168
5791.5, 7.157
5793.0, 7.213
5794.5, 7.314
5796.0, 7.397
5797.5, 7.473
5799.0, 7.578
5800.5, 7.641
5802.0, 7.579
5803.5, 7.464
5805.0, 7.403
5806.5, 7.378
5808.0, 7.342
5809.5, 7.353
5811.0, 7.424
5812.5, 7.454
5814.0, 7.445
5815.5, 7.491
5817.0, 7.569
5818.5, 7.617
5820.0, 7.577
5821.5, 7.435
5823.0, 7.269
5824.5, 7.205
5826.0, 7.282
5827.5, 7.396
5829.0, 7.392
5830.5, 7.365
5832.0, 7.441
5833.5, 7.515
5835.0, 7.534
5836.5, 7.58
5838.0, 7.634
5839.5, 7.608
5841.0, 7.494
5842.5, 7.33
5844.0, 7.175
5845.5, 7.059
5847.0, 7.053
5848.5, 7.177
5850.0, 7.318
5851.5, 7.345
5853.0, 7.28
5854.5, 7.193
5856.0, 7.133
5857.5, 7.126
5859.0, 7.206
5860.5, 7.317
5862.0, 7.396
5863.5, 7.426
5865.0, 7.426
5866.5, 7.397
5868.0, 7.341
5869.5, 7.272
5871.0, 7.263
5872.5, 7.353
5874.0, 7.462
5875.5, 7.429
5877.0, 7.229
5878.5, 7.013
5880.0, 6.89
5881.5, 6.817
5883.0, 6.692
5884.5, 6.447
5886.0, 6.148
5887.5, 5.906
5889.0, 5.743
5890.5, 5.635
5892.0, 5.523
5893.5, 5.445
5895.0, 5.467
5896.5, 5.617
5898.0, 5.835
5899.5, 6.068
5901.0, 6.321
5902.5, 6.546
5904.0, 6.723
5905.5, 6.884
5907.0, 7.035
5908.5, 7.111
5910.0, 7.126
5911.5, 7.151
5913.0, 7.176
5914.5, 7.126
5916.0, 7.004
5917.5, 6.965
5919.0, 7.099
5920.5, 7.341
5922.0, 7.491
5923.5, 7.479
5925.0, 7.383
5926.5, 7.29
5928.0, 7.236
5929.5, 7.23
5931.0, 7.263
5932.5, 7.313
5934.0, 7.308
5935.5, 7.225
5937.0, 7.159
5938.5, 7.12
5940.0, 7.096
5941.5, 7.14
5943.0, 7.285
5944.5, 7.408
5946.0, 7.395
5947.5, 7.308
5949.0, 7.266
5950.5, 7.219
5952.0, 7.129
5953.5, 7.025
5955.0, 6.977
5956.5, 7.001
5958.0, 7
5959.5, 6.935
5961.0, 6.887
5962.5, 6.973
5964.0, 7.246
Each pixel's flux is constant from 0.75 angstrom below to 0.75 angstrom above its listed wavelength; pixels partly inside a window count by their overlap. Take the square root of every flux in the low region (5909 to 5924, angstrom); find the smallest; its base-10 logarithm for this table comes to 0.421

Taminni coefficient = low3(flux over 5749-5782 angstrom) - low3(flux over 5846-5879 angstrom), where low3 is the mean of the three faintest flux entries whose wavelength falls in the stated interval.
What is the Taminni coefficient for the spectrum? -0.13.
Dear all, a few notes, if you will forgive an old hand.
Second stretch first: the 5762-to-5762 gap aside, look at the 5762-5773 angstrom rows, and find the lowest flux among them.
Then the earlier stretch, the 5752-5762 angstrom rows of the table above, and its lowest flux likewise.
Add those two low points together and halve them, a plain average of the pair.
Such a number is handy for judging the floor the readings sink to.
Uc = 7.25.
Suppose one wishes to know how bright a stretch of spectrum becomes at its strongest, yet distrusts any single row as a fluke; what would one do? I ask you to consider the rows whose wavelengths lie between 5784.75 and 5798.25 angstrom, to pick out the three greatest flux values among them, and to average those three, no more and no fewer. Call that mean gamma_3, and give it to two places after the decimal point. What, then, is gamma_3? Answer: 7.39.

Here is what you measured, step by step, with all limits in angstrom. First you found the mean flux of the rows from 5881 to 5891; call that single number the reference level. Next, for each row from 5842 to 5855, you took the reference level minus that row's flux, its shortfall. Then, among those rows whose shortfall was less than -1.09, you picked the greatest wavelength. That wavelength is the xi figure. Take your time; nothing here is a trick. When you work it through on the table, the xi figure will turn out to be 5851.5 angstrom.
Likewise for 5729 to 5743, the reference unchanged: 5739.0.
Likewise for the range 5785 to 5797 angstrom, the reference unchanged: 5796.0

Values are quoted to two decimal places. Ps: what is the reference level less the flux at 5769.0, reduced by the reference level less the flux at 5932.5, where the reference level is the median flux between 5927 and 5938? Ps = -0.24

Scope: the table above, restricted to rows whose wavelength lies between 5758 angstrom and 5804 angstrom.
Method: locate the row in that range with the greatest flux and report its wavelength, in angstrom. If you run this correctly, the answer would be 5800.5 angstrom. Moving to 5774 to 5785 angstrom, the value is 5775.0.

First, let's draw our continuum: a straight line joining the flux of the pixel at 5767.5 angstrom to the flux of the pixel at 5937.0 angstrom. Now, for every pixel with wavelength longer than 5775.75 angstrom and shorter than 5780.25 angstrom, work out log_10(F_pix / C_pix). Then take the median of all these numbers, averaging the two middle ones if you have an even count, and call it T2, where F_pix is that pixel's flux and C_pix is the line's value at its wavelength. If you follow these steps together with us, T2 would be -0.032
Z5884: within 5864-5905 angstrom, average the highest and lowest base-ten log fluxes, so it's 0.804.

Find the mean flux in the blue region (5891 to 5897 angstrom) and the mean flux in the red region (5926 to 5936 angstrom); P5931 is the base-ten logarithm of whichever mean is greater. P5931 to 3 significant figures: 0.861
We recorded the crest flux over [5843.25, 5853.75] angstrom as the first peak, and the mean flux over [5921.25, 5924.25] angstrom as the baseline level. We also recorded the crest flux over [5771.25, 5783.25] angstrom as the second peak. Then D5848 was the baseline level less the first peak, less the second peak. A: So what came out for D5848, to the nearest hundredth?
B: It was -7.44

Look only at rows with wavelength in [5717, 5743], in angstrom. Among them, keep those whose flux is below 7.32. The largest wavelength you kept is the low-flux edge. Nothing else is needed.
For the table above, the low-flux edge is 5742.0 angstrom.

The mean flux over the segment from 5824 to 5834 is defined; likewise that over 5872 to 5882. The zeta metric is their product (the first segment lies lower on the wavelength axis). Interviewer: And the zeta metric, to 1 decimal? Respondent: 52.9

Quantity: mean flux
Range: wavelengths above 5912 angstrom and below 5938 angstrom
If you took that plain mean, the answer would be 7.24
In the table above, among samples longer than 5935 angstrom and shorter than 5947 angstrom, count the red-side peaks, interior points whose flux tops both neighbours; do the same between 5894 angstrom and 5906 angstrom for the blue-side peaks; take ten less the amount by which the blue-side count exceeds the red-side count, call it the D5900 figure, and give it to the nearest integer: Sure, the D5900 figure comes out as 11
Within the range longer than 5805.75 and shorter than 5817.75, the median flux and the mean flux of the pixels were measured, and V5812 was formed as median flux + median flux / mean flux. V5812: 8.4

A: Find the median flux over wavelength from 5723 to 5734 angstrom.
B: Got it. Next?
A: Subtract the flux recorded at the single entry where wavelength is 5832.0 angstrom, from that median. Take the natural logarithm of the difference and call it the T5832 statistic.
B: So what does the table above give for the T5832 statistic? -1.5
